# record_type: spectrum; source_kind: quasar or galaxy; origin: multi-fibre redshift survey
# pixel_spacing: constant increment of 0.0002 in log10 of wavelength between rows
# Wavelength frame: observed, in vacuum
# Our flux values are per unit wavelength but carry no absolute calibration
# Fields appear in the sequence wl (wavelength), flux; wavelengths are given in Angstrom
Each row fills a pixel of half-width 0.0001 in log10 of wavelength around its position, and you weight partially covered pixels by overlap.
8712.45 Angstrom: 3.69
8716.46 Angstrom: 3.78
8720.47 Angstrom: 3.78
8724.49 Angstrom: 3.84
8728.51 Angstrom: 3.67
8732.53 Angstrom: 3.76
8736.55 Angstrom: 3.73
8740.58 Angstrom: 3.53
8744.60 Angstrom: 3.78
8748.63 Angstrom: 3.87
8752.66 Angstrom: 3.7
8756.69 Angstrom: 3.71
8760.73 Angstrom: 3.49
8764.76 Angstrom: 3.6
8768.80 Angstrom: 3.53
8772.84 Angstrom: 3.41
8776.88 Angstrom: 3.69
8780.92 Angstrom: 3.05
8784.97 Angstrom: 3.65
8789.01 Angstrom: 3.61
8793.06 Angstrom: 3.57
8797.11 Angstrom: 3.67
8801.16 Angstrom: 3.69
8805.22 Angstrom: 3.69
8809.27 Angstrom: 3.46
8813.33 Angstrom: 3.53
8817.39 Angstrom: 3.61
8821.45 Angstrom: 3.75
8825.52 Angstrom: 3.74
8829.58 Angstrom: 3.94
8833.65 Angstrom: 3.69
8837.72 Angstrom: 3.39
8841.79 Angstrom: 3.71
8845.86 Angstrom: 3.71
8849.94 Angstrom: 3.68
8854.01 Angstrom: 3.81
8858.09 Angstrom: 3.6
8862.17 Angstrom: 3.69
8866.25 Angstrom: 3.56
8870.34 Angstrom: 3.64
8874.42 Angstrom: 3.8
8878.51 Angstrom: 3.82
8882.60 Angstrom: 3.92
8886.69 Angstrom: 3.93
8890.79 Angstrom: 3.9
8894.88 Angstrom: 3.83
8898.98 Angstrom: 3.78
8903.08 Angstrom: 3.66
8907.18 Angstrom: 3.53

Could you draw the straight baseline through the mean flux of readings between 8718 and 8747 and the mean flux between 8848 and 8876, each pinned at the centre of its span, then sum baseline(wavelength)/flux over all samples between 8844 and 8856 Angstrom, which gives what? 2.96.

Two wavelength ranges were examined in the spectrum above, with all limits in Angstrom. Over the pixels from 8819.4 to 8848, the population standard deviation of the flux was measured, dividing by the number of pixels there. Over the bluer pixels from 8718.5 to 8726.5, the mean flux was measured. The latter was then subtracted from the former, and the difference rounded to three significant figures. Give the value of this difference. -3.66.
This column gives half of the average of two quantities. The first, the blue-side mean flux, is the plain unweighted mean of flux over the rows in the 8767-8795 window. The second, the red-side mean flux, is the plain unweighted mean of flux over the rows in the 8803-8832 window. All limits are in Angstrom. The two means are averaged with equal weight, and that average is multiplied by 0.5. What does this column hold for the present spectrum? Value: 1.79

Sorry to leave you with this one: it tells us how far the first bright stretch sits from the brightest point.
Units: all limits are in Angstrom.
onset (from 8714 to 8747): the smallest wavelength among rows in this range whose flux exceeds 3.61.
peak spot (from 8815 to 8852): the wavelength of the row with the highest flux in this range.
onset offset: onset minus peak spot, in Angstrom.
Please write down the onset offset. -113.1 Angstrom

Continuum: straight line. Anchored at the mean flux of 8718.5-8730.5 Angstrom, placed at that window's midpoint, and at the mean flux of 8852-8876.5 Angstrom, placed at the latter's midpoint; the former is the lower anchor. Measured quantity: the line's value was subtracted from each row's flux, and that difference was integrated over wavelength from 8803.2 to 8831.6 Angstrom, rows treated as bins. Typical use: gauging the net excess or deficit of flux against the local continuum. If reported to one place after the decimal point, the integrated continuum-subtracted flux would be -1.0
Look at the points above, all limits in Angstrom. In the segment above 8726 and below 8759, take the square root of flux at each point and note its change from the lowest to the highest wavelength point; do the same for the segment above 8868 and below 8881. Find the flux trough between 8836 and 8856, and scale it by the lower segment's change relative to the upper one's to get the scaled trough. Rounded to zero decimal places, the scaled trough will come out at 1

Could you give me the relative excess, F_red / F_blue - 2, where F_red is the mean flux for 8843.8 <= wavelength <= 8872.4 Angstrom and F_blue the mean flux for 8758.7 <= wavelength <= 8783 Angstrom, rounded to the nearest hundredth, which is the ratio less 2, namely -0.94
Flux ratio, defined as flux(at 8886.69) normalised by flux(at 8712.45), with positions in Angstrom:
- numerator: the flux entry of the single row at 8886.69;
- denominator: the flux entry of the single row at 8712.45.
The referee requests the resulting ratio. 1.07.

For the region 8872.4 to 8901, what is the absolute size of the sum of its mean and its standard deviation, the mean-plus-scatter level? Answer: 3.91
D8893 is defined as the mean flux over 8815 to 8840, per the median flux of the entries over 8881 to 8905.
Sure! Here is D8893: 0.95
